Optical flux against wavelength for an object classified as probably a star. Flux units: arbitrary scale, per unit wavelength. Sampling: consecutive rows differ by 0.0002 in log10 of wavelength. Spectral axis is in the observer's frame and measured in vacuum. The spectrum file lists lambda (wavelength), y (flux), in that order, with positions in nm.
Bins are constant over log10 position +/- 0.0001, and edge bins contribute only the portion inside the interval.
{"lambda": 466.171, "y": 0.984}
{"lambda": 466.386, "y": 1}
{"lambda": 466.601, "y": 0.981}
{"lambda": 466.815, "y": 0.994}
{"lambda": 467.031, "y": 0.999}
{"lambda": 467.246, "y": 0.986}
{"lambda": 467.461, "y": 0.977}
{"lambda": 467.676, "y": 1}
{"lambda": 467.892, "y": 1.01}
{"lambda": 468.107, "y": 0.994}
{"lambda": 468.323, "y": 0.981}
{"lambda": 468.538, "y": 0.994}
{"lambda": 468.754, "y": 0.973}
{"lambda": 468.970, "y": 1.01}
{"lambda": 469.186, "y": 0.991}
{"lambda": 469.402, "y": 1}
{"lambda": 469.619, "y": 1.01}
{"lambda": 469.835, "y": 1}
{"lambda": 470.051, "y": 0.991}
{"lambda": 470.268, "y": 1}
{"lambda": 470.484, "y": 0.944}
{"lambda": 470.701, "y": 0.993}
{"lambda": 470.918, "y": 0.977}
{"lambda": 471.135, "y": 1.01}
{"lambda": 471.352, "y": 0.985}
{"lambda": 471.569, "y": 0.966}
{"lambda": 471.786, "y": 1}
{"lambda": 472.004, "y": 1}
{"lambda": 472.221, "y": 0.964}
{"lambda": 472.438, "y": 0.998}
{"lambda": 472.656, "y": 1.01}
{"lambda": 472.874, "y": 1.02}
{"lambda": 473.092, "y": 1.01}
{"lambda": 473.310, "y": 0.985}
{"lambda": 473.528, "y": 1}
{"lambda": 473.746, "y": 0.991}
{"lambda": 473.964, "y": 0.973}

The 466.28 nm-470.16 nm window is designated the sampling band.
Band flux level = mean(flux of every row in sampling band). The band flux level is 0.994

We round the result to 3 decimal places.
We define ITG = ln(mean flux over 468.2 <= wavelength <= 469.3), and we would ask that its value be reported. -0.010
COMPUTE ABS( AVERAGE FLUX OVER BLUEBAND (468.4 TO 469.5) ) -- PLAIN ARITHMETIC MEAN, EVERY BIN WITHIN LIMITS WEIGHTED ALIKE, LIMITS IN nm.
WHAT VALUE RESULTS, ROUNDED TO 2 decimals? 0.99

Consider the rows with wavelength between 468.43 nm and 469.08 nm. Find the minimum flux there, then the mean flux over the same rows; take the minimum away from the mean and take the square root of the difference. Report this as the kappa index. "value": 0.14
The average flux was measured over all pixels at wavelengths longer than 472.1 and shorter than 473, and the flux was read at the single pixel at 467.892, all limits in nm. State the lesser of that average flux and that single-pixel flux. 0.998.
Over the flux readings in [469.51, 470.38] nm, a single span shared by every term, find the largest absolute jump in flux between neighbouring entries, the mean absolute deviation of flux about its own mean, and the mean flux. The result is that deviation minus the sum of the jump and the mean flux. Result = -1.005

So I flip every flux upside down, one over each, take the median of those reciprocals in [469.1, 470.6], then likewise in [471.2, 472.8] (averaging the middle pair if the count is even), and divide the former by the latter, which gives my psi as 1.00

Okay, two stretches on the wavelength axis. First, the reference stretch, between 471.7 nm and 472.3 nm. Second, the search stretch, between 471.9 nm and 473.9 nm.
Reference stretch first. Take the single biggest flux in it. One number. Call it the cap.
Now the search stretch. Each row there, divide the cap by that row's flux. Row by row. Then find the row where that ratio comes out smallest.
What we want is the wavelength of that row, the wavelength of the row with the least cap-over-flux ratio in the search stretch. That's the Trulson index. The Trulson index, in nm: 472.874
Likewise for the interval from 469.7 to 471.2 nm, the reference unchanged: 471.135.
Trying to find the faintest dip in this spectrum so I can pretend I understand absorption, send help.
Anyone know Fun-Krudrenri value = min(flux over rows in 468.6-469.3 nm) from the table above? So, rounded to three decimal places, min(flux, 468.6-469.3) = 0.973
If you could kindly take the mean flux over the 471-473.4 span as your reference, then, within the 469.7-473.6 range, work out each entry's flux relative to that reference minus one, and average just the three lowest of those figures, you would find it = -0.037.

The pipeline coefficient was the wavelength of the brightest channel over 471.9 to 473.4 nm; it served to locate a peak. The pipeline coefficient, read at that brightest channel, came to 472.874 nm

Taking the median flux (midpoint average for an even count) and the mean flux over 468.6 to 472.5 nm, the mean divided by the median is 0.9940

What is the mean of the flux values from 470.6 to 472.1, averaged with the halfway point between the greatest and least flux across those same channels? 0.989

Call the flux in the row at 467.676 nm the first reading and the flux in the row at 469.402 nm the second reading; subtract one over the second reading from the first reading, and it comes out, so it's 0.00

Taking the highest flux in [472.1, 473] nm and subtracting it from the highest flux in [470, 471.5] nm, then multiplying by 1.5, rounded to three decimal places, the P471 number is -0.015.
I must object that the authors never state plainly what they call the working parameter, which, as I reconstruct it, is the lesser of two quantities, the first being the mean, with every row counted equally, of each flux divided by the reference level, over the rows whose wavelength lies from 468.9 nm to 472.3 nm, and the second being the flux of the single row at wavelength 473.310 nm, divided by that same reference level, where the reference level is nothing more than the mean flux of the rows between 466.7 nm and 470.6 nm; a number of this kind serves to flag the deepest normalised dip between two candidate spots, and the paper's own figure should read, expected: 0.993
